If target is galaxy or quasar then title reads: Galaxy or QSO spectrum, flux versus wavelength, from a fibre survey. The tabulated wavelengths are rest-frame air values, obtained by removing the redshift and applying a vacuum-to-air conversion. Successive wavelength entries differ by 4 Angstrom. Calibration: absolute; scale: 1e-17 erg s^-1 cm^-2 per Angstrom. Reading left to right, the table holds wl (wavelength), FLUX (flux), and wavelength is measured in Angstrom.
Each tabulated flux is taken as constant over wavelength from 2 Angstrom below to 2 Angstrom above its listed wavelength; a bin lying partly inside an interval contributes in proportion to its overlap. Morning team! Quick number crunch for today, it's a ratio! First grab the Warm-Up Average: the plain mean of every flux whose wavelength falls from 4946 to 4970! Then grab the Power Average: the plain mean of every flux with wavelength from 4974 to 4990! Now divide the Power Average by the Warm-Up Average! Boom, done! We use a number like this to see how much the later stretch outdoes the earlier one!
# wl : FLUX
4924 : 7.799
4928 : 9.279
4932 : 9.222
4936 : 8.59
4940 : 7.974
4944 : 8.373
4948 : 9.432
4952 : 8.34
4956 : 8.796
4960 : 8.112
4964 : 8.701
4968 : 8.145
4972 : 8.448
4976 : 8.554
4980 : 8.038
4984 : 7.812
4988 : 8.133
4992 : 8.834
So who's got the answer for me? 0.947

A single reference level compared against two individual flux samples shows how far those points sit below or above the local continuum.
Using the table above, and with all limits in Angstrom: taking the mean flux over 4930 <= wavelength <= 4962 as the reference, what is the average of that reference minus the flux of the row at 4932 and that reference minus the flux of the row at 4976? -0.3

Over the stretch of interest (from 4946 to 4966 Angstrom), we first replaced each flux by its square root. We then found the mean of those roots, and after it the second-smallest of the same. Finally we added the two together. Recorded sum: 5.83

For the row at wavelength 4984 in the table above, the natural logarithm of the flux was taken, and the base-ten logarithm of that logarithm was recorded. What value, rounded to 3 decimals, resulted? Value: 0.313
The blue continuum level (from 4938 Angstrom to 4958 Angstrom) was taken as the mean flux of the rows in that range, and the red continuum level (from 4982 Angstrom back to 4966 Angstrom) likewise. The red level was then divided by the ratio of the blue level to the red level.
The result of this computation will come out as 8.02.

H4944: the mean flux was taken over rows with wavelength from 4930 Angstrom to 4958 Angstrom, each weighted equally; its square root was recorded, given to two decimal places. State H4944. 2.95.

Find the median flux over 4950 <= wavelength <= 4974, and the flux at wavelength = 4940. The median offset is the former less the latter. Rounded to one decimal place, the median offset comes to 0.4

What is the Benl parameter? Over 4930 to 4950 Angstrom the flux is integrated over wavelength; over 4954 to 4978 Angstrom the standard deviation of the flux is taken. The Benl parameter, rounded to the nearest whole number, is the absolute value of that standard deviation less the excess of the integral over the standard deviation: 174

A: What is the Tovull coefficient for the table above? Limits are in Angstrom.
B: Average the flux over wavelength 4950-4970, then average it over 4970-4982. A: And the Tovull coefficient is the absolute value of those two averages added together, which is 16.8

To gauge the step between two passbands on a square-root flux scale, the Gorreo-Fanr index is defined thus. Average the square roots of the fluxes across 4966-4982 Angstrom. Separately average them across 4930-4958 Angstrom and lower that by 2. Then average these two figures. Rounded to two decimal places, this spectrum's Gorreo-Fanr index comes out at 1.91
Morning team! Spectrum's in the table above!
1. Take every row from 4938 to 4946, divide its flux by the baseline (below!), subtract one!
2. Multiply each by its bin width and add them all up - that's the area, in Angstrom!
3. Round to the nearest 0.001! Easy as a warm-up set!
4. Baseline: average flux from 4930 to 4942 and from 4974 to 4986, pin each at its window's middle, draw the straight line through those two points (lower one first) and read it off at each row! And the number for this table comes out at -0.336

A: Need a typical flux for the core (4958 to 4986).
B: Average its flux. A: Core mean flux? 8.3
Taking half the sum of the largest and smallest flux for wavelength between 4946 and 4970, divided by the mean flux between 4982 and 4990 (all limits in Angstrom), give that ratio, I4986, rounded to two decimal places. 1.10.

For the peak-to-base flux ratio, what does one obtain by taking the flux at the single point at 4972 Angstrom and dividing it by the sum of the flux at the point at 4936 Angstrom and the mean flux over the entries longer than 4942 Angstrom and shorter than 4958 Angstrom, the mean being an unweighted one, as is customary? 0.488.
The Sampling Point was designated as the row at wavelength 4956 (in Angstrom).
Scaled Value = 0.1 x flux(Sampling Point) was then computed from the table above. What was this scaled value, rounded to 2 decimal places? 0.88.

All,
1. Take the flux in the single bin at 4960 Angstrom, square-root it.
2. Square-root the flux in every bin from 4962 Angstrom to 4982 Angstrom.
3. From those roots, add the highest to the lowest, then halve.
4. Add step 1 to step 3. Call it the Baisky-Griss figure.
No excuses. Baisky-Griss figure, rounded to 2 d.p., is 5.74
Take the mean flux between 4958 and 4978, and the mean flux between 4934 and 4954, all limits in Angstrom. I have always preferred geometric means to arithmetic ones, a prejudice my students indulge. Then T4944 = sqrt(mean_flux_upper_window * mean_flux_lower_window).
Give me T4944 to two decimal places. 8.47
